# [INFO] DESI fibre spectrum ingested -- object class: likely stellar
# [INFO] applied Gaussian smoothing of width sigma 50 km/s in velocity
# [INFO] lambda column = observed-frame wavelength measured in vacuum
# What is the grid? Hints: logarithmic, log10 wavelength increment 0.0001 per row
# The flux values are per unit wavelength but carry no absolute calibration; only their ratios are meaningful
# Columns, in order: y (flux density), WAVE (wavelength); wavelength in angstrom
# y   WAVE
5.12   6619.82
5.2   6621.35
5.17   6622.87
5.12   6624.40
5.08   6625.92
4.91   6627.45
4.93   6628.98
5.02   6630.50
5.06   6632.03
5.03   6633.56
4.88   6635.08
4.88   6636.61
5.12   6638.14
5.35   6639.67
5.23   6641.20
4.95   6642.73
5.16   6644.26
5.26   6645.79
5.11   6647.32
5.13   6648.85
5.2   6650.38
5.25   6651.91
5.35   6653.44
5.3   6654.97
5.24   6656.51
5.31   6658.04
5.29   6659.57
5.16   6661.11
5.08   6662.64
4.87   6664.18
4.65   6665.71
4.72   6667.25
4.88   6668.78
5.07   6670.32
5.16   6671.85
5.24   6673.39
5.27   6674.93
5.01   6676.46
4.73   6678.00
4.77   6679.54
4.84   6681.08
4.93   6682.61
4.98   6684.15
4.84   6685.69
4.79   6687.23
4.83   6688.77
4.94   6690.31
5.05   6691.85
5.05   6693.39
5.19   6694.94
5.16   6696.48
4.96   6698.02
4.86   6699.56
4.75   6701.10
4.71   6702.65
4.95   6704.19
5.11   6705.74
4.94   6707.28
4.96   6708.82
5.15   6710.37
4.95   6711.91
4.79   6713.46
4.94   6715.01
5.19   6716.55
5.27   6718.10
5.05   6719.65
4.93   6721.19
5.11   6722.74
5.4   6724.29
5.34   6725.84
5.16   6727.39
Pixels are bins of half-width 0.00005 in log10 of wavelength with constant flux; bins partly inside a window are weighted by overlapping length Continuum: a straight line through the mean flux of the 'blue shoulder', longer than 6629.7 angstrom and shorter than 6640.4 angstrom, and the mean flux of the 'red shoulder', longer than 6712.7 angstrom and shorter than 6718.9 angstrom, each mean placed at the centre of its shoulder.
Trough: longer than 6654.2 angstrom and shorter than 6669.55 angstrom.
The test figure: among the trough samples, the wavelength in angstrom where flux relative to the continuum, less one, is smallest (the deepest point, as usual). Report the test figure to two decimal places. 6665.71 angstrom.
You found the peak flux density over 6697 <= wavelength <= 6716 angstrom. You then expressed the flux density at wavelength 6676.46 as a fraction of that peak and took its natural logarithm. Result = -0.03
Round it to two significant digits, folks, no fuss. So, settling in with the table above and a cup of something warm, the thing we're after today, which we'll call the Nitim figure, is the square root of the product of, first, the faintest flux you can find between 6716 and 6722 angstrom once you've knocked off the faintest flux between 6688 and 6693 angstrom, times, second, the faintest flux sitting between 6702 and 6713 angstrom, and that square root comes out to 0.69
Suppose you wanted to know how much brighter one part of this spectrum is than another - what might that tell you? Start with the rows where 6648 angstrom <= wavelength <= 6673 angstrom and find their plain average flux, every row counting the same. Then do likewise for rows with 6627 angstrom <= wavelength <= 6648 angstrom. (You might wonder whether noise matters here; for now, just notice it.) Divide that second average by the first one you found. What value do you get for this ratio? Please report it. 0.992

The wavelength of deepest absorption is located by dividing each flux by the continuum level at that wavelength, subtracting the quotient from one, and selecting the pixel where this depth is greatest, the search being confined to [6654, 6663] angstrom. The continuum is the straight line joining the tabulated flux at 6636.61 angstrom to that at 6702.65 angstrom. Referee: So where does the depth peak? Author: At 6662.64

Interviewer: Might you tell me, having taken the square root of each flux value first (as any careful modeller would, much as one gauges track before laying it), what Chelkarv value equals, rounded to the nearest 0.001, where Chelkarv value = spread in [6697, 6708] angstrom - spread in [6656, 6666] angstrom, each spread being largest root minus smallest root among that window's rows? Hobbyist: -0.058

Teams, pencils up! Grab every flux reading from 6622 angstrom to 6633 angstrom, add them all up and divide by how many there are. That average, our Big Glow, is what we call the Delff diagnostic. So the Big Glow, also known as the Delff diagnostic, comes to 5.04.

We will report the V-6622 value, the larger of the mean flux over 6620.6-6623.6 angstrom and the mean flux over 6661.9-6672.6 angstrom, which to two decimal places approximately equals 5.19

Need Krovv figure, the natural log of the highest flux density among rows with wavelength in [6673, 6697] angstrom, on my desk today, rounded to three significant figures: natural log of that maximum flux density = 1.66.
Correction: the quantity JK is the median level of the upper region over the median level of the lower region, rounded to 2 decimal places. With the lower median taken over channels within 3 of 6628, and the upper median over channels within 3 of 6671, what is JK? 1.03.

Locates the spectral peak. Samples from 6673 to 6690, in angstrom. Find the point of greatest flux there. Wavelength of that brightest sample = 6674.93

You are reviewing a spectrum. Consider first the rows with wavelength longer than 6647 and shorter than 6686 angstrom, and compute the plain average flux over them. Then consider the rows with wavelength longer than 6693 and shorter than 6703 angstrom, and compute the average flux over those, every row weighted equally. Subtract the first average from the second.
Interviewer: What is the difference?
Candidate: -0.10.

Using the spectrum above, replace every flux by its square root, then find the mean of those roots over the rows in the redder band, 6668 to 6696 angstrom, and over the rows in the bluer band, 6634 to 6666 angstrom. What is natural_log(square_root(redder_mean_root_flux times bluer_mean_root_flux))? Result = 0.810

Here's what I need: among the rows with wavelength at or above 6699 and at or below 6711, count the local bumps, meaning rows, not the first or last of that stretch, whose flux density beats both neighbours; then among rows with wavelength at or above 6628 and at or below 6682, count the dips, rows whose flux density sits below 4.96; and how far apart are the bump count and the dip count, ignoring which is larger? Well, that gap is 10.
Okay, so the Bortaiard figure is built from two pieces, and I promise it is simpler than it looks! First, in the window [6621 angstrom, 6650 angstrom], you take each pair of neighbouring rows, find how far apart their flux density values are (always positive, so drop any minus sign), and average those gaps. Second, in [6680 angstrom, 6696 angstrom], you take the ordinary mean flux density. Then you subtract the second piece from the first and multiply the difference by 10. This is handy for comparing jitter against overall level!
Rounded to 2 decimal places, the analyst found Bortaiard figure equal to -48.35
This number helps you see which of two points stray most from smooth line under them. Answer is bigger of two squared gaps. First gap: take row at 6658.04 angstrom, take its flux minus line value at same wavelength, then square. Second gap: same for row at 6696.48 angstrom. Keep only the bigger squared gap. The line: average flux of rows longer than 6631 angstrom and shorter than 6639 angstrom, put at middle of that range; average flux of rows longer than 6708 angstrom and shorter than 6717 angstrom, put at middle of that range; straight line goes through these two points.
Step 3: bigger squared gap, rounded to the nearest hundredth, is 0.10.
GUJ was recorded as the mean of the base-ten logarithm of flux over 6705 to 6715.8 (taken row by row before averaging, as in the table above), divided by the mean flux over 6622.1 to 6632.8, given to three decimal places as 0.138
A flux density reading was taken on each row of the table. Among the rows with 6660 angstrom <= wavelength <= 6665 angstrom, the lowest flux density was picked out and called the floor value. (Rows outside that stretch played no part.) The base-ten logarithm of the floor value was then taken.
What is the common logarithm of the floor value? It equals 0.688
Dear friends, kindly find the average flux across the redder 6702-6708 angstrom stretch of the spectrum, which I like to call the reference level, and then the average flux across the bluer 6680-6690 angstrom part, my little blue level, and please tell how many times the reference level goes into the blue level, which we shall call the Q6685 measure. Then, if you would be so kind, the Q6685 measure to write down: 0.99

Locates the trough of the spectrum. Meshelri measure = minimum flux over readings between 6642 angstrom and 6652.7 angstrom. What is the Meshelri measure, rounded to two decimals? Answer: 4.95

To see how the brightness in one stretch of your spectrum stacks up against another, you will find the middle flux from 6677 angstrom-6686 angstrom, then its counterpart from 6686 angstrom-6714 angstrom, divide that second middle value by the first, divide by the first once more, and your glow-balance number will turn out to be 0.211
